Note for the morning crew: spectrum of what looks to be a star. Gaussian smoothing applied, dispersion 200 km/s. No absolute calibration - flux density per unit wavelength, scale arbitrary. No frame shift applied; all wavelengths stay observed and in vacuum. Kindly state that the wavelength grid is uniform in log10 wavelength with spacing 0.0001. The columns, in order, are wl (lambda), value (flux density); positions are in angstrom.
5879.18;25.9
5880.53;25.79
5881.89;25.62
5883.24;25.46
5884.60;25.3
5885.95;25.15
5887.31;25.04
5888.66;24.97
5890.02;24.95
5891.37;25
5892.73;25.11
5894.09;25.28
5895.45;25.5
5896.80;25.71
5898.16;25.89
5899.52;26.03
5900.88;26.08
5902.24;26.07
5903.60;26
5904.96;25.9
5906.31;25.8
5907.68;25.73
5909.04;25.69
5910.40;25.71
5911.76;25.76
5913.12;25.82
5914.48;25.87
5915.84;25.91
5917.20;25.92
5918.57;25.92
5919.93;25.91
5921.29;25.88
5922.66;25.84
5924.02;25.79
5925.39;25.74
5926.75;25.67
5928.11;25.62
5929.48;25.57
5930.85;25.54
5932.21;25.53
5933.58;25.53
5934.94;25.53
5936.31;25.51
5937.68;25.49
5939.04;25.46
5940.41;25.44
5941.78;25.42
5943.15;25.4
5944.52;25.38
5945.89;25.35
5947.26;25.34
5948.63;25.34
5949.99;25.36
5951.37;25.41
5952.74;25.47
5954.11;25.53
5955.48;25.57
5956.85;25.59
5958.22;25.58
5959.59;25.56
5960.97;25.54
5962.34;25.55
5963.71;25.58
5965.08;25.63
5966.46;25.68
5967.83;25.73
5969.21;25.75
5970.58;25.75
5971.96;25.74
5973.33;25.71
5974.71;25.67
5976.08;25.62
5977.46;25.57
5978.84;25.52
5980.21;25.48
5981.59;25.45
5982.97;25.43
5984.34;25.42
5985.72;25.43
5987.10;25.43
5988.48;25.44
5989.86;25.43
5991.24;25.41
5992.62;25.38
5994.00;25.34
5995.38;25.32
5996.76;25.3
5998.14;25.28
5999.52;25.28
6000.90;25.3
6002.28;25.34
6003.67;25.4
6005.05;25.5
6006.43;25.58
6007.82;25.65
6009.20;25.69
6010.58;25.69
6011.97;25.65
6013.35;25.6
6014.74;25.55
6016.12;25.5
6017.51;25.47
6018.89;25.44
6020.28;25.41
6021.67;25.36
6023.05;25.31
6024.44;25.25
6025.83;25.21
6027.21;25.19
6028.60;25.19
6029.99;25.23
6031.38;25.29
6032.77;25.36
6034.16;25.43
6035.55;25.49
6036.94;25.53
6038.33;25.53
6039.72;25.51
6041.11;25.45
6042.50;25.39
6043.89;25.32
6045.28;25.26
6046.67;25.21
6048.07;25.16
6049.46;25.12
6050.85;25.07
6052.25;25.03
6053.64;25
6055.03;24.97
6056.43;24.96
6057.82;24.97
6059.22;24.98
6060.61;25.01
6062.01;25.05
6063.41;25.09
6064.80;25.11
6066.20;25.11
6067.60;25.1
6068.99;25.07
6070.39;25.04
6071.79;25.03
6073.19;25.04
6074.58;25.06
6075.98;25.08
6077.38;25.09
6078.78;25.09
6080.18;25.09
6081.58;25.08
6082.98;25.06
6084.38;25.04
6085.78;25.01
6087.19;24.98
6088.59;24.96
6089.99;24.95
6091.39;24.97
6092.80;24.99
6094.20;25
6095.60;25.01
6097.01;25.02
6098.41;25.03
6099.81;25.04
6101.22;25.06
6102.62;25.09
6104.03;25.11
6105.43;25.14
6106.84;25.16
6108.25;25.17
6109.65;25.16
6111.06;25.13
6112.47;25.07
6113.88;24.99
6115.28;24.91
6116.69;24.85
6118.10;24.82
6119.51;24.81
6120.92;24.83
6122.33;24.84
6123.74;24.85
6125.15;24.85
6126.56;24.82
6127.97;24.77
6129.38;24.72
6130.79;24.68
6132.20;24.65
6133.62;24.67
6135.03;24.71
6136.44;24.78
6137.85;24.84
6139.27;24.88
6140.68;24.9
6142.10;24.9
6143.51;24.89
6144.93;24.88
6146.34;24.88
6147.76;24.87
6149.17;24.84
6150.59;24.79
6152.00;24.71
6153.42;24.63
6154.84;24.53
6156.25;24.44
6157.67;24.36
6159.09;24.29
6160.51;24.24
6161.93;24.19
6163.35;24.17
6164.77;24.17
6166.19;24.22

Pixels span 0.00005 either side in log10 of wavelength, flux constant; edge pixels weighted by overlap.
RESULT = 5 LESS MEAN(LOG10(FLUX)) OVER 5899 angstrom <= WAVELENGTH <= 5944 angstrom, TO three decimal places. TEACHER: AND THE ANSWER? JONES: 3.590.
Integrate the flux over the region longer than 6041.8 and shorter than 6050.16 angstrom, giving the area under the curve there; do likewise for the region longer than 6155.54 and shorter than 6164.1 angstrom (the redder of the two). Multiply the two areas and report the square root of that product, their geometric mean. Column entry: 209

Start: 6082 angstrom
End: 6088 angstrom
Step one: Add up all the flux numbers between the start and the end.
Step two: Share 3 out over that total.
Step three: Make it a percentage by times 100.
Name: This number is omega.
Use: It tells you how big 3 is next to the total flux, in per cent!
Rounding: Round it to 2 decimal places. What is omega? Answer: 3.00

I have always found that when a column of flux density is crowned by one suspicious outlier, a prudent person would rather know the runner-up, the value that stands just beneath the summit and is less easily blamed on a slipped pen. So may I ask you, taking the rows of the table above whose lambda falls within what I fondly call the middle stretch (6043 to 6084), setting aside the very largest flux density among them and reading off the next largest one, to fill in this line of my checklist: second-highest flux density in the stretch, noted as 25.26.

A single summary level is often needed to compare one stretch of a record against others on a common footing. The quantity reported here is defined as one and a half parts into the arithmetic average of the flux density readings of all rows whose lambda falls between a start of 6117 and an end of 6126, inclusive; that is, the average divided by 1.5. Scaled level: 16.6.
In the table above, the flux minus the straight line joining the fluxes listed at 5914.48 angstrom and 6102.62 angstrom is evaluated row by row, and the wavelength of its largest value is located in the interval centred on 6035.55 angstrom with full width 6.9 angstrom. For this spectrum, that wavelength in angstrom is 6038.33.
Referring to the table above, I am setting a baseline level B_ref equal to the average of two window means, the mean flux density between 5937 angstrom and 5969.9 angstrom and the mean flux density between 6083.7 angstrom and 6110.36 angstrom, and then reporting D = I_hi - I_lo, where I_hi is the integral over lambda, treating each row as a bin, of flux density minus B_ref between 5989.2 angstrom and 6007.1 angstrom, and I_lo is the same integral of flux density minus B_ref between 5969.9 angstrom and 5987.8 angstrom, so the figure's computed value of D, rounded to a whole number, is -3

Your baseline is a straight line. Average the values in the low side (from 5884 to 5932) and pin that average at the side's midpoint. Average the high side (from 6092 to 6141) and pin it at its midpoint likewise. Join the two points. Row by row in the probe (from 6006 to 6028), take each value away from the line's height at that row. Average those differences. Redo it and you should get -0.20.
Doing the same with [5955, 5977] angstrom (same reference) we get -0.19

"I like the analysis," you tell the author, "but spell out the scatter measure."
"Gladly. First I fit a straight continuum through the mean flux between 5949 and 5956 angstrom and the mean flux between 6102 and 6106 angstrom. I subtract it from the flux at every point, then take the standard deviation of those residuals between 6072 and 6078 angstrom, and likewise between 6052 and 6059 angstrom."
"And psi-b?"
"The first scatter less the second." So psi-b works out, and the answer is 0.00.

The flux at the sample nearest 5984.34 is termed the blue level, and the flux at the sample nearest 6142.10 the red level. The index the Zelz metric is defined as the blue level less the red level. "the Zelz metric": 0.52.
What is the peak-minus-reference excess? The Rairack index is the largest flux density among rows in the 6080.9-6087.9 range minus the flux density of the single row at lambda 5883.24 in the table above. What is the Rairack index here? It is -0.38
